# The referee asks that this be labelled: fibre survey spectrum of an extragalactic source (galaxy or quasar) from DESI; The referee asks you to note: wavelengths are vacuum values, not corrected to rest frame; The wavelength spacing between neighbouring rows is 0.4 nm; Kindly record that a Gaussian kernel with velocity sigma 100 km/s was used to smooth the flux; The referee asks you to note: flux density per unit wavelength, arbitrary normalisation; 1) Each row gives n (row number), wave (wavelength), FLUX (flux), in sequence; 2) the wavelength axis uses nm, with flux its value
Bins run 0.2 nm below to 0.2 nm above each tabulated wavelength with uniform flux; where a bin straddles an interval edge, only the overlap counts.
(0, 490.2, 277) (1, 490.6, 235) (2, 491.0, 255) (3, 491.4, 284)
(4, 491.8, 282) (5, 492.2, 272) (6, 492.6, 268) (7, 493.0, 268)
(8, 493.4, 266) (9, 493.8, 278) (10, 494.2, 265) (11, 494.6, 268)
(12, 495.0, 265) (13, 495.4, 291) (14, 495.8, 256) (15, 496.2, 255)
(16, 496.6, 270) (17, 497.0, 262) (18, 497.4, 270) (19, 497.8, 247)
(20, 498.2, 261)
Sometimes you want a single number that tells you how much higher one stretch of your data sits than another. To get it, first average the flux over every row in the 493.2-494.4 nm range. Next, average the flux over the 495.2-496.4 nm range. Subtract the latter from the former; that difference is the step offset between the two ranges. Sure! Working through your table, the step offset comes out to 2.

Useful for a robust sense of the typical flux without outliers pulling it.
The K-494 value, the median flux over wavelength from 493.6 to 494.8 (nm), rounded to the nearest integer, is 268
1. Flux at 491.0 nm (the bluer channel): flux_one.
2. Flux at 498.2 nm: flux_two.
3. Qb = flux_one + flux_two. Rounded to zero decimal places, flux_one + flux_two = 516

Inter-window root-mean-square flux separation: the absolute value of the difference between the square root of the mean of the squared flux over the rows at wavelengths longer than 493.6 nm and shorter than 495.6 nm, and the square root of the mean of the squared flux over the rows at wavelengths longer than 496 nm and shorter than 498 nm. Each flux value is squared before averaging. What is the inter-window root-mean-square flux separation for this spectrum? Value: 13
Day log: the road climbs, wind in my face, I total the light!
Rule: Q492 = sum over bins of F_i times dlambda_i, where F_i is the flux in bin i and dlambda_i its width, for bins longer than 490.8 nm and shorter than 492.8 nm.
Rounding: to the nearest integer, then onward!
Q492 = 544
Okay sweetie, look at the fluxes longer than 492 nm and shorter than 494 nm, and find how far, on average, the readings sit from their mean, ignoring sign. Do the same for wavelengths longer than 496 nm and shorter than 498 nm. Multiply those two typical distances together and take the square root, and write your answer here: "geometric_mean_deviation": 5.4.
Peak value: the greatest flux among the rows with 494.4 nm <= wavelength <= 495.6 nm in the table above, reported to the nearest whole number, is 291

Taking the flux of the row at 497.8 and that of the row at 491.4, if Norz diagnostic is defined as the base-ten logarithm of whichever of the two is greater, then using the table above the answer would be 2.45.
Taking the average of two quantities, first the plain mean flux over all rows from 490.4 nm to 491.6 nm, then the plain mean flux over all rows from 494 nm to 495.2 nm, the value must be 262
